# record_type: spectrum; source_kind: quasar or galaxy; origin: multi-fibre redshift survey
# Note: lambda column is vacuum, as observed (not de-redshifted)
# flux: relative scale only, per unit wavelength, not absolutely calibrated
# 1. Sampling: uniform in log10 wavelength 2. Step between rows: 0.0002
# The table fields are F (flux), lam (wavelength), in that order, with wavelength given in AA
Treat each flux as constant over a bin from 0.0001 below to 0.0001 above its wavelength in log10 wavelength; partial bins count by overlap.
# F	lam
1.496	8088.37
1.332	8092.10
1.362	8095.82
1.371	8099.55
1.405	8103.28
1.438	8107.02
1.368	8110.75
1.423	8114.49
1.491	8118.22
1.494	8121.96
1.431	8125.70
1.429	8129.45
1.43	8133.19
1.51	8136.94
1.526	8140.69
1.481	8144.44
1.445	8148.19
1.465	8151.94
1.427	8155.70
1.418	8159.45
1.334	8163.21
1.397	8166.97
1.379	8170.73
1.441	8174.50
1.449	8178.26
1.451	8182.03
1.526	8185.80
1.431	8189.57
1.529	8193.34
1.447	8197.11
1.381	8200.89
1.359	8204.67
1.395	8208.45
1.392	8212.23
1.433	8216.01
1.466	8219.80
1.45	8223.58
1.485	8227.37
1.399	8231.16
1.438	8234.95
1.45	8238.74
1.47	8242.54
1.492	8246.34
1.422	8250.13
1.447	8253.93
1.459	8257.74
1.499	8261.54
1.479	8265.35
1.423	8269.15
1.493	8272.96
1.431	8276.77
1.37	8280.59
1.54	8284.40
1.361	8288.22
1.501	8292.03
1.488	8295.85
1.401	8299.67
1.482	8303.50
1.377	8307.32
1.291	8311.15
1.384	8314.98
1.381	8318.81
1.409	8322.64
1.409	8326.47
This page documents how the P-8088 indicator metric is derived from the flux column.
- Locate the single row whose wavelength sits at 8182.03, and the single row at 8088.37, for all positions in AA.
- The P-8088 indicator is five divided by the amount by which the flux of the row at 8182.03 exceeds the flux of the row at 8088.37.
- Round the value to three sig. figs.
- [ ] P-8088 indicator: -111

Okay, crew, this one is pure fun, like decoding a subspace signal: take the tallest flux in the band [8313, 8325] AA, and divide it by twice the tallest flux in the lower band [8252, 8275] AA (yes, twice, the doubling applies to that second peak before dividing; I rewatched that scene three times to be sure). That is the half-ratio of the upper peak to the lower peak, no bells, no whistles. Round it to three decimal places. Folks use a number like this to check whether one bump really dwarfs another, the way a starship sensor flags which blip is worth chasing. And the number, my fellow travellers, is 0.470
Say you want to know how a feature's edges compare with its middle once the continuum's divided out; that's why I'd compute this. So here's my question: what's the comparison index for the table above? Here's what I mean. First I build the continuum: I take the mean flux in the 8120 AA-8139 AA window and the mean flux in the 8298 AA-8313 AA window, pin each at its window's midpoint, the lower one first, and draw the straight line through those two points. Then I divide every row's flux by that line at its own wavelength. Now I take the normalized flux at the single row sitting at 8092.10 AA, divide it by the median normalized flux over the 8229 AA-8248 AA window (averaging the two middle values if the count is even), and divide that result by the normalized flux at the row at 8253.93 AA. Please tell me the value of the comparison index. 0.86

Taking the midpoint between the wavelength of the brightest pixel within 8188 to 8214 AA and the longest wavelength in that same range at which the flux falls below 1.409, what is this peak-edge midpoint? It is 8202.8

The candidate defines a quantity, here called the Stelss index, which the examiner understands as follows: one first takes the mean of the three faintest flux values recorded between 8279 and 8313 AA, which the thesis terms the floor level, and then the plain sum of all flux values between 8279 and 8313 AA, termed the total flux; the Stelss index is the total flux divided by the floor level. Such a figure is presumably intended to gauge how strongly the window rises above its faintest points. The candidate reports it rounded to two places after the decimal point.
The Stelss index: 9.56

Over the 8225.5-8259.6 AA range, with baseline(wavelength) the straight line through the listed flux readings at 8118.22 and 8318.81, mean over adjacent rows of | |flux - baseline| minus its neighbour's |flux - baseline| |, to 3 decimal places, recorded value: 0.027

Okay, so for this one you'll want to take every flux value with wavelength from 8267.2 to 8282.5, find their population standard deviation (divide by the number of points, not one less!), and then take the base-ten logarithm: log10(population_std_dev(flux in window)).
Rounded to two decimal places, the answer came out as -1.36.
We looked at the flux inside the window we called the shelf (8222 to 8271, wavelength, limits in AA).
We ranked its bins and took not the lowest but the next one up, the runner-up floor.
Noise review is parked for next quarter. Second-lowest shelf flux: 1.422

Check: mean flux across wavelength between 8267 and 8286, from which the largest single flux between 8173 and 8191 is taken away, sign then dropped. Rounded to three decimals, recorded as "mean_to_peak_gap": 0.075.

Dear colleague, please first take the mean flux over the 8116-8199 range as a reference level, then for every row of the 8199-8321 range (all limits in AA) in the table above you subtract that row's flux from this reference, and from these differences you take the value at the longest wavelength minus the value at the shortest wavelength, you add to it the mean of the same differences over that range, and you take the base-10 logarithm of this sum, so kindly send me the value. -1.7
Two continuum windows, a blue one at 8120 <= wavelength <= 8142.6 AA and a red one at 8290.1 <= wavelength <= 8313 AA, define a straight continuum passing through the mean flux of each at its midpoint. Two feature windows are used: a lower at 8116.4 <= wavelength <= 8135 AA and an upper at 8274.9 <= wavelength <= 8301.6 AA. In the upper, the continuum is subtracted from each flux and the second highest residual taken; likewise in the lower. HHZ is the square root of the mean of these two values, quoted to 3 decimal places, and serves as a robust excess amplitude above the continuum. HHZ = 0.215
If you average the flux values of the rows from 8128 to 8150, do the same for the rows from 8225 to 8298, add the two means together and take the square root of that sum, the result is 1.71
